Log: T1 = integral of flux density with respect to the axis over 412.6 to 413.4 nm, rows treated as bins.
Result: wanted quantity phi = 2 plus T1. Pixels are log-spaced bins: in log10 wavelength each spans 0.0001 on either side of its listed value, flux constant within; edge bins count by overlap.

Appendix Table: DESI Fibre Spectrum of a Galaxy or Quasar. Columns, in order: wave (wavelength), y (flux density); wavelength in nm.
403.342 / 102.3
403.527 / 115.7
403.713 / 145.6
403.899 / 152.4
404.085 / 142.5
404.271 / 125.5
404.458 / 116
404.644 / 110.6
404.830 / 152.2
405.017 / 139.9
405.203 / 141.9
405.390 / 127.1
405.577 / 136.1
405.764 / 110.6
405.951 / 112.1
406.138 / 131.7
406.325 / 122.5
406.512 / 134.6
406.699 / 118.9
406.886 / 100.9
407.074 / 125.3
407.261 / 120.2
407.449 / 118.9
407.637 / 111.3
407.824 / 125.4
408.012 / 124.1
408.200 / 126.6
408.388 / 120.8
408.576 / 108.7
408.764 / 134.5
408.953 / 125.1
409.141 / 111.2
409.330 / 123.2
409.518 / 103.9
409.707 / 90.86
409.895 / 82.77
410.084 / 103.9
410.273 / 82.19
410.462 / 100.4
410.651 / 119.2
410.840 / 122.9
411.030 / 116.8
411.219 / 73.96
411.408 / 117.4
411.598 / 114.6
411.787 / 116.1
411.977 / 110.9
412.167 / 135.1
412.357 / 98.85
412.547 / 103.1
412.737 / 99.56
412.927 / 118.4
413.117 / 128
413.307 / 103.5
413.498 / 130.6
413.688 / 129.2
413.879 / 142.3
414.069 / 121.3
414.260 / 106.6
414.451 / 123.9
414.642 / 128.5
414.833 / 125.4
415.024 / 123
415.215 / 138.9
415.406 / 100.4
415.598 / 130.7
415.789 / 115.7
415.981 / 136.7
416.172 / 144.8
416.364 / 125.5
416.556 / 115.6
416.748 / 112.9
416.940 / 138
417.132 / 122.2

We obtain 92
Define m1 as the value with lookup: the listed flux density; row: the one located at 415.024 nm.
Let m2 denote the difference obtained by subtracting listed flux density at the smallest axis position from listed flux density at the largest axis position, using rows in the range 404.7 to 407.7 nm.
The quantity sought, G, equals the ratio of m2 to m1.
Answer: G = -0.33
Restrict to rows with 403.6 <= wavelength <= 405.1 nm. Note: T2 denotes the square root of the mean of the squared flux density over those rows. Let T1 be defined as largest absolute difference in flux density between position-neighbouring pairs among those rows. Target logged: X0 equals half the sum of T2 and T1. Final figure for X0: 89.0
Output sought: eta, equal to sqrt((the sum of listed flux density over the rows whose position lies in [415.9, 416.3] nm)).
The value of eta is 16.8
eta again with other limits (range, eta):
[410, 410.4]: 13.6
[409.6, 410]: 13.2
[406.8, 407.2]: 15.0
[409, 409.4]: 15.3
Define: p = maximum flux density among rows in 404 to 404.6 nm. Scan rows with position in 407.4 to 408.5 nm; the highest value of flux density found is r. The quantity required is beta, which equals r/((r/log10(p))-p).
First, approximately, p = 142.5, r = 126.6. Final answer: -1.5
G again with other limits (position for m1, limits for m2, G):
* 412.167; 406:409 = -0.05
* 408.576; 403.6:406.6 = -0.10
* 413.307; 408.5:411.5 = 0.08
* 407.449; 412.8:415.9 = -0.02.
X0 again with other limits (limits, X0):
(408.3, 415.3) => 79.5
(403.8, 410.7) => 81.3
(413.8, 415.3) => 73.8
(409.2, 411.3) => 73.0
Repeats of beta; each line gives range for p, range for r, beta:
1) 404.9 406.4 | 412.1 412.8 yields -1.7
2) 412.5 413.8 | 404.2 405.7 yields -2.6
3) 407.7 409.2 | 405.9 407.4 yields -1.9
